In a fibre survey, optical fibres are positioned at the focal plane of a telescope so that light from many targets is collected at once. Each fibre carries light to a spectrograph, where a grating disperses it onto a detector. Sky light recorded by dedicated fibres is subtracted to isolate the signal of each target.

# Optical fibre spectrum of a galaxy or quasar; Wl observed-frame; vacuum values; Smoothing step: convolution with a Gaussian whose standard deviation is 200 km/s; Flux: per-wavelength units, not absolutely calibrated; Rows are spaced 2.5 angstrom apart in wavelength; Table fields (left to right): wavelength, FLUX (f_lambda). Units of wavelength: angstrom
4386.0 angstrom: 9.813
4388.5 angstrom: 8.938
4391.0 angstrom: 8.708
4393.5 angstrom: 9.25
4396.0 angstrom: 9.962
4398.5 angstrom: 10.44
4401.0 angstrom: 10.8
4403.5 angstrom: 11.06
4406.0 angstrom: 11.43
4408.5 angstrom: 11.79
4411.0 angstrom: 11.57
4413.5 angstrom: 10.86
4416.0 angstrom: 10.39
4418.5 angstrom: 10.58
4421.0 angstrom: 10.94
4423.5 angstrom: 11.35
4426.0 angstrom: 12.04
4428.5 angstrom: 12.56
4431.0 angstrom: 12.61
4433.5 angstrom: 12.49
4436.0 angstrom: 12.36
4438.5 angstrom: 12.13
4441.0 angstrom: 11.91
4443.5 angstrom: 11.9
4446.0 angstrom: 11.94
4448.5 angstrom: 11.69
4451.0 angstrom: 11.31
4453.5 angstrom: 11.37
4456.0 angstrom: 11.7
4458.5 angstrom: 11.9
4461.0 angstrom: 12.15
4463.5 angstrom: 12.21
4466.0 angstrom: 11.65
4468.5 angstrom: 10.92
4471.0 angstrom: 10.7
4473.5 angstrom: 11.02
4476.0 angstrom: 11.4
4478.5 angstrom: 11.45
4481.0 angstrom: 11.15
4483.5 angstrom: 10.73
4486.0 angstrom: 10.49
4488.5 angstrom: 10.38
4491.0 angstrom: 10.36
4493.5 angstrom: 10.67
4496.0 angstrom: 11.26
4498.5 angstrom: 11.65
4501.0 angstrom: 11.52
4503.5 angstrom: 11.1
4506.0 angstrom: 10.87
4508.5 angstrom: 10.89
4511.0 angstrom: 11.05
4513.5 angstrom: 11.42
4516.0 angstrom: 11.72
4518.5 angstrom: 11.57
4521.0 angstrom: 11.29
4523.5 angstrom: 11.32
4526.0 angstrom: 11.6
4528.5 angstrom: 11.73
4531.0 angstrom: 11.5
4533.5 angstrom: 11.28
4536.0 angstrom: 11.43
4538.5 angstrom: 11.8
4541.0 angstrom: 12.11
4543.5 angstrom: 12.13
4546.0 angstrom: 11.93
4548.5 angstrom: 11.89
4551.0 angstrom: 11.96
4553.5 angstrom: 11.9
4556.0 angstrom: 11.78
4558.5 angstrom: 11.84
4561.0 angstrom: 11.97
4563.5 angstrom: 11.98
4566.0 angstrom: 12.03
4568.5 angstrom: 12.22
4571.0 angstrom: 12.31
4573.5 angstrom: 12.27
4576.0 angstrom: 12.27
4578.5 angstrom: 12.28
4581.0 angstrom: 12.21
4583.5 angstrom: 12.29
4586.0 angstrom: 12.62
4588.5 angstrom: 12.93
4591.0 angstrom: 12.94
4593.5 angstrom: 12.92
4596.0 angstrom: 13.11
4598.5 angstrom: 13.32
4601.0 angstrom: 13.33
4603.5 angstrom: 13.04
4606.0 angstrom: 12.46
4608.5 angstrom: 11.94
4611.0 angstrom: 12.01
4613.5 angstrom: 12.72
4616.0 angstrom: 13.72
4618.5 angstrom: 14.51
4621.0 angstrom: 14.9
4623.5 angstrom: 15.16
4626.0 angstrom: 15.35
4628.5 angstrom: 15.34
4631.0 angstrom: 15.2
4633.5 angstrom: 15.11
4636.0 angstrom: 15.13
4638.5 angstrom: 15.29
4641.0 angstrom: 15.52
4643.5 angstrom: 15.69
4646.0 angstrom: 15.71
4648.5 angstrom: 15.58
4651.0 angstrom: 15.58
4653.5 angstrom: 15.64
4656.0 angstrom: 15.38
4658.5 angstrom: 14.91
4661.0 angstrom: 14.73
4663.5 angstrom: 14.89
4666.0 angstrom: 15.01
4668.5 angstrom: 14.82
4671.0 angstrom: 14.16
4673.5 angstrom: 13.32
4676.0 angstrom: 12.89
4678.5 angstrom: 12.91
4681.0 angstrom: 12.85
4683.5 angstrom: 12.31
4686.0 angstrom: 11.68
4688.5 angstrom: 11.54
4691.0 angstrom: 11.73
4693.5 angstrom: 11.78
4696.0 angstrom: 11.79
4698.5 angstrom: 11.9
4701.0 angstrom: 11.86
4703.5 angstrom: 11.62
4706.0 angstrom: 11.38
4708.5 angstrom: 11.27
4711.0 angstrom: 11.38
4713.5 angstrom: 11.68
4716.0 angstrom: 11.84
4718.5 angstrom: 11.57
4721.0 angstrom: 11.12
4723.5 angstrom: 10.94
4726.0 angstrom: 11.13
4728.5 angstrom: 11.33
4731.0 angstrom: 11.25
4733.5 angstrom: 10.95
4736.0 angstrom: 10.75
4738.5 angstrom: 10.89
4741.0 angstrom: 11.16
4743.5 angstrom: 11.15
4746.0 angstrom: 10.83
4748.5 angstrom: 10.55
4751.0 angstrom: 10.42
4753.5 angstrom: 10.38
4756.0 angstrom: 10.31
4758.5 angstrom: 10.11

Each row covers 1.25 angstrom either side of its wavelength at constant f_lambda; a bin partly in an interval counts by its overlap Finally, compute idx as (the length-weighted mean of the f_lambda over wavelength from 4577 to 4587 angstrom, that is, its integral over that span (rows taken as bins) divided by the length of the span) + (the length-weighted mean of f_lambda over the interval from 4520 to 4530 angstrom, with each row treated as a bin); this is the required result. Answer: 23.8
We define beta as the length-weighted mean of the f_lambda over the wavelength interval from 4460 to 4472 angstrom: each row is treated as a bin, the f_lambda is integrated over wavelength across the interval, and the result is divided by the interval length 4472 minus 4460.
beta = 11.5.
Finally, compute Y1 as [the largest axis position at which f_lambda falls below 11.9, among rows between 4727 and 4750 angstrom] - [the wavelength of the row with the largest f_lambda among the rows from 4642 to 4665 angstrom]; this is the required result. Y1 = 102.5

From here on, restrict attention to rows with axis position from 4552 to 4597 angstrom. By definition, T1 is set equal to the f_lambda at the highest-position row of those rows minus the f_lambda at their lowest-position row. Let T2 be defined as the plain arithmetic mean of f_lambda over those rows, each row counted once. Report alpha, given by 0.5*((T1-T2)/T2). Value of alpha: -0.45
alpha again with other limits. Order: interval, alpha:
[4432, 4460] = -0.52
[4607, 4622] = -0.39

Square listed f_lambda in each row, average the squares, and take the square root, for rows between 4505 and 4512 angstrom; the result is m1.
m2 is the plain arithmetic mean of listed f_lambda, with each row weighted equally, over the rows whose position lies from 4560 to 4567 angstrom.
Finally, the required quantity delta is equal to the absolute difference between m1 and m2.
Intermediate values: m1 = 10.9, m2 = 12.0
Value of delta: 1.1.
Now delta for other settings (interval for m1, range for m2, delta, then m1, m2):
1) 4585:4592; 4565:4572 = 0.6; 12.8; 12.2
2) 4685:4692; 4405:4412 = 0.1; 11.7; 11.6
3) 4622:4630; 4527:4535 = 3.8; 15.3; 11.5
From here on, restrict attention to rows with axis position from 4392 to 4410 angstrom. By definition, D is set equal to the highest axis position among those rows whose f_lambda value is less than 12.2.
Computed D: 4408.5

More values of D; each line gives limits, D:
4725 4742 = 4741.0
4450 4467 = 4466.0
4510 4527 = 4526.0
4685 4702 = 4701.0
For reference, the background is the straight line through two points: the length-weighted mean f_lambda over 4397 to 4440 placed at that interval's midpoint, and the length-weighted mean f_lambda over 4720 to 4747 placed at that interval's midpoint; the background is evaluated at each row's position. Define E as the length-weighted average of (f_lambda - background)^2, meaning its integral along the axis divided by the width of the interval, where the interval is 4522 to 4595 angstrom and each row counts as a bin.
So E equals 0.8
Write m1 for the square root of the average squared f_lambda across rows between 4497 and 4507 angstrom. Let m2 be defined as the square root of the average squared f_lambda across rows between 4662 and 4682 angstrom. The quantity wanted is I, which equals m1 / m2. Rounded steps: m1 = 11.3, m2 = 13.9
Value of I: 0.81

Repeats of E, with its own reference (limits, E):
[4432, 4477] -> 0.3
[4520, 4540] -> 0.1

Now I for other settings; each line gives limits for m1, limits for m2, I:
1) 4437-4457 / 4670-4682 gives 0.89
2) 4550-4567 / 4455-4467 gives 1.00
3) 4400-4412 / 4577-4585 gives 0.92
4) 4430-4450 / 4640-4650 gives 0.78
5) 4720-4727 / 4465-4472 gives 1.00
